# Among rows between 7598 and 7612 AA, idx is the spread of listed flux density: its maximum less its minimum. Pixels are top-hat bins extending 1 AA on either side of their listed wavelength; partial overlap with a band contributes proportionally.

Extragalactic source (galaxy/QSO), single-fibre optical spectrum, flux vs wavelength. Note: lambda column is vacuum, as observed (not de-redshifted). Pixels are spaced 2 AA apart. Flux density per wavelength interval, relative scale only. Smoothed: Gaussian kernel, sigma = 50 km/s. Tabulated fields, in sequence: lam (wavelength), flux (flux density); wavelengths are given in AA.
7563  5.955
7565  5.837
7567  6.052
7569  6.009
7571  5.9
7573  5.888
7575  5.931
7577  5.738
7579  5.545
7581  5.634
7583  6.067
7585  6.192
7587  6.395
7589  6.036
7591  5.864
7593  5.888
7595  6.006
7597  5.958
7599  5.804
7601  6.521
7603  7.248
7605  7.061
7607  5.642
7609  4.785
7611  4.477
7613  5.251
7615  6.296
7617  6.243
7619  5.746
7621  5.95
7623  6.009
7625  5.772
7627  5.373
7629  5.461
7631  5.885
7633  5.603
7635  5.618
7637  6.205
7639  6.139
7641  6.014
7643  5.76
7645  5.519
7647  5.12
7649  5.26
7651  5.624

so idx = 2.77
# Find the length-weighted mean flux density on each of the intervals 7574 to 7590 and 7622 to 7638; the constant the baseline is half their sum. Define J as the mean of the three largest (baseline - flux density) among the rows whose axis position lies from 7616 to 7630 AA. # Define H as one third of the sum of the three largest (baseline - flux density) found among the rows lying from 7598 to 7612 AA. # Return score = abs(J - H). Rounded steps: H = 0.87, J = 0.31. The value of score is 0.56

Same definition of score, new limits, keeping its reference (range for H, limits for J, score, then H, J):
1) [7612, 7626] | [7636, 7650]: 0.29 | 0.25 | 0.54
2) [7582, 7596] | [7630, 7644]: 0.26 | -0.08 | 0.18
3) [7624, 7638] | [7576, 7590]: 0.16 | 0.36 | 0.20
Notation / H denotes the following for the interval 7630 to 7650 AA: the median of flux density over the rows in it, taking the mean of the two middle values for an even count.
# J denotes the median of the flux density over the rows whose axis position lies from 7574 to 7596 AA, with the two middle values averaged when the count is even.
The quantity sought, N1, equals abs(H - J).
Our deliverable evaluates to 0.242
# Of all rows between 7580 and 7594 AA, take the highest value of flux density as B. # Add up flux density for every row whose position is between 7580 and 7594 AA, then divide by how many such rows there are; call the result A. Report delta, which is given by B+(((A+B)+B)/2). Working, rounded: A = 6.01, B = 6.395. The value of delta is 15.8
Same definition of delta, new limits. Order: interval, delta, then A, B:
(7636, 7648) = 15.3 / 5.79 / 6.205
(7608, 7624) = 15.4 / 5.59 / 6.296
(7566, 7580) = 15.0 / 5.87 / 6.052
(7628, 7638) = 15.3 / 5.75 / 6.205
